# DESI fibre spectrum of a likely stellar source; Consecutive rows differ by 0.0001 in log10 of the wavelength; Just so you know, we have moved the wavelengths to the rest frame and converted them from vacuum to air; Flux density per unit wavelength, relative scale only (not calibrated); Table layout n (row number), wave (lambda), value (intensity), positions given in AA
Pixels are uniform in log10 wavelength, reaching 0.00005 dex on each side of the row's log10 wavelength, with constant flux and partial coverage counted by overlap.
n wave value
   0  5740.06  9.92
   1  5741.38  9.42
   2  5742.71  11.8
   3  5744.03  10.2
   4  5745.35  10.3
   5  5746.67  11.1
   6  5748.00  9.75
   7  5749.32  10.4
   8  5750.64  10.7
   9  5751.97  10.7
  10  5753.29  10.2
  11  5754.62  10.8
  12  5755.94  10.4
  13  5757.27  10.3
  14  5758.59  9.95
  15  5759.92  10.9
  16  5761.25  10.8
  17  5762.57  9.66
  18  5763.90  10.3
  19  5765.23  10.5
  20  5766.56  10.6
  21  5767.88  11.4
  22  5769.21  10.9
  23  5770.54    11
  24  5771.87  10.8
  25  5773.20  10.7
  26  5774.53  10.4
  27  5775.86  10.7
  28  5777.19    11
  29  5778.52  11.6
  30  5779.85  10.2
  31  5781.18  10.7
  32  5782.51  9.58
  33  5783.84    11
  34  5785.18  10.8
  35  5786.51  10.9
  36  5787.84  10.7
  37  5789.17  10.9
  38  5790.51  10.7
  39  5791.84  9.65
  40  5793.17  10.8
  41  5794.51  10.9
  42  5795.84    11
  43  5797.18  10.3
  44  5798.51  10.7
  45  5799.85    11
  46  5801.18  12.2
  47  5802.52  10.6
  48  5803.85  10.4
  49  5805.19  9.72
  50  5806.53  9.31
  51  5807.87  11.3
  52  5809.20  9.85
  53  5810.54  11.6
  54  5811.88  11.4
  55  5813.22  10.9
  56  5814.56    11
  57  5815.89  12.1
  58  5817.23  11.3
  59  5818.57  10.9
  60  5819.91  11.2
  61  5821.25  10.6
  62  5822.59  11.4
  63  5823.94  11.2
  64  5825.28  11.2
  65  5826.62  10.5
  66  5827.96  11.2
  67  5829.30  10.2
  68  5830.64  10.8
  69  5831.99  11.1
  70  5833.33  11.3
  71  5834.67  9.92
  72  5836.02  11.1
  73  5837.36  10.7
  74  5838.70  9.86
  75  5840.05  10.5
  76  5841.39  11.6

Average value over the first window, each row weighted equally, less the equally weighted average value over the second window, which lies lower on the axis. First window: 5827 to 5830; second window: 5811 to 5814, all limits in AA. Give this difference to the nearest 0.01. -0.45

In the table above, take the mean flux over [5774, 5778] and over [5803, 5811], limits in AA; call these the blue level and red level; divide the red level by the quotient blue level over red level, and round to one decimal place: 10.0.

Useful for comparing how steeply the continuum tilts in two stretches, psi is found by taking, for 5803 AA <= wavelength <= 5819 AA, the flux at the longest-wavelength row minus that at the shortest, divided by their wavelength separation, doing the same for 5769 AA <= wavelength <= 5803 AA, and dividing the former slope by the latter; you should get -3.8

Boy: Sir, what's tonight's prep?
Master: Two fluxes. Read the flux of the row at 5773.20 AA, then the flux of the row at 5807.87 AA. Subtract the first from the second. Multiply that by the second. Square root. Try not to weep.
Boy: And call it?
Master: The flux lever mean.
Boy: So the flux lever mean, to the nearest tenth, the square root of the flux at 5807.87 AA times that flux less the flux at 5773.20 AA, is 2.6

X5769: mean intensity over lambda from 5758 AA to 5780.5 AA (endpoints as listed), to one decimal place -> 10.7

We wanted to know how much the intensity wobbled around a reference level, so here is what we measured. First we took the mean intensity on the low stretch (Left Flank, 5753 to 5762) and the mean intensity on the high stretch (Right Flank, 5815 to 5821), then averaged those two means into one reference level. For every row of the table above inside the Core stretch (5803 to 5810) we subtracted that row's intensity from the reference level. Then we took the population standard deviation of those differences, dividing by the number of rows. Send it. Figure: 0.69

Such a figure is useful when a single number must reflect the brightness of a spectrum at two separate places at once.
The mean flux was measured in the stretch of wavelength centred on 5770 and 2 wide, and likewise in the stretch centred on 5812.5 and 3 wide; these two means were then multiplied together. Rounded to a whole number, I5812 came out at 122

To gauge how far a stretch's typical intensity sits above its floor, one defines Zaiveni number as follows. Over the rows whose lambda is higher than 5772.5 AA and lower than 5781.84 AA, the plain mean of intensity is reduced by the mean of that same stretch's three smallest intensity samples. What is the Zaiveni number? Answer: 0.32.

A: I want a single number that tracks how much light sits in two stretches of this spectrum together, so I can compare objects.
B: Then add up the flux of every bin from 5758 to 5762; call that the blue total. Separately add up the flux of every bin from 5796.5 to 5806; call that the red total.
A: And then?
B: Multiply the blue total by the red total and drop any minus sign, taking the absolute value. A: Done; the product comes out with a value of 2371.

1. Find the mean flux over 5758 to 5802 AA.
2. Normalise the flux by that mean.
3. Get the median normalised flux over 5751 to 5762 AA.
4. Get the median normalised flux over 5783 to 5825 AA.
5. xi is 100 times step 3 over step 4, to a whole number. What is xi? 97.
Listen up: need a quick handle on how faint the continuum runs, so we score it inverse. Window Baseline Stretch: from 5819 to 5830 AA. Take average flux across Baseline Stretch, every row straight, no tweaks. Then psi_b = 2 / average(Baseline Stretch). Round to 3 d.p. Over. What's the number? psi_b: 0.183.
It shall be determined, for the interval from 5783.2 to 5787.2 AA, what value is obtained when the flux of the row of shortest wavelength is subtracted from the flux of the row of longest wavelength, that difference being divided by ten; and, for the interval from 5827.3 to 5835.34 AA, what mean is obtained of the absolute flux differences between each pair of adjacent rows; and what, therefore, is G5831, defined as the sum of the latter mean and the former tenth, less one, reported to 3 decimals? -0.314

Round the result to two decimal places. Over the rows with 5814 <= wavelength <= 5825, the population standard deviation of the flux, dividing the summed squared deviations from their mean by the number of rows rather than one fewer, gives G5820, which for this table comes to 0.41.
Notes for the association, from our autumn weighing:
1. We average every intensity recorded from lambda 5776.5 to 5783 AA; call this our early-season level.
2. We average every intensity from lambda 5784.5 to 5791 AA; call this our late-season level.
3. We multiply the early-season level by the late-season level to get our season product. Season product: 115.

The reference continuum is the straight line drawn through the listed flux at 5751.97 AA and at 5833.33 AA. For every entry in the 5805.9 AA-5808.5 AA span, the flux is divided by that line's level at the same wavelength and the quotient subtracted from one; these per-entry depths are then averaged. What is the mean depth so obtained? 0.07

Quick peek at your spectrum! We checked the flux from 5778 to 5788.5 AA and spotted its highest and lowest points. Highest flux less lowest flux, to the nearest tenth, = 2.0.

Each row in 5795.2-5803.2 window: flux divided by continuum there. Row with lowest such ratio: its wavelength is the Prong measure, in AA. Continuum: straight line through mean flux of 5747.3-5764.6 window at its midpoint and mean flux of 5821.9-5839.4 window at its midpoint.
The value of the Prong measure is 5797.18 AA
